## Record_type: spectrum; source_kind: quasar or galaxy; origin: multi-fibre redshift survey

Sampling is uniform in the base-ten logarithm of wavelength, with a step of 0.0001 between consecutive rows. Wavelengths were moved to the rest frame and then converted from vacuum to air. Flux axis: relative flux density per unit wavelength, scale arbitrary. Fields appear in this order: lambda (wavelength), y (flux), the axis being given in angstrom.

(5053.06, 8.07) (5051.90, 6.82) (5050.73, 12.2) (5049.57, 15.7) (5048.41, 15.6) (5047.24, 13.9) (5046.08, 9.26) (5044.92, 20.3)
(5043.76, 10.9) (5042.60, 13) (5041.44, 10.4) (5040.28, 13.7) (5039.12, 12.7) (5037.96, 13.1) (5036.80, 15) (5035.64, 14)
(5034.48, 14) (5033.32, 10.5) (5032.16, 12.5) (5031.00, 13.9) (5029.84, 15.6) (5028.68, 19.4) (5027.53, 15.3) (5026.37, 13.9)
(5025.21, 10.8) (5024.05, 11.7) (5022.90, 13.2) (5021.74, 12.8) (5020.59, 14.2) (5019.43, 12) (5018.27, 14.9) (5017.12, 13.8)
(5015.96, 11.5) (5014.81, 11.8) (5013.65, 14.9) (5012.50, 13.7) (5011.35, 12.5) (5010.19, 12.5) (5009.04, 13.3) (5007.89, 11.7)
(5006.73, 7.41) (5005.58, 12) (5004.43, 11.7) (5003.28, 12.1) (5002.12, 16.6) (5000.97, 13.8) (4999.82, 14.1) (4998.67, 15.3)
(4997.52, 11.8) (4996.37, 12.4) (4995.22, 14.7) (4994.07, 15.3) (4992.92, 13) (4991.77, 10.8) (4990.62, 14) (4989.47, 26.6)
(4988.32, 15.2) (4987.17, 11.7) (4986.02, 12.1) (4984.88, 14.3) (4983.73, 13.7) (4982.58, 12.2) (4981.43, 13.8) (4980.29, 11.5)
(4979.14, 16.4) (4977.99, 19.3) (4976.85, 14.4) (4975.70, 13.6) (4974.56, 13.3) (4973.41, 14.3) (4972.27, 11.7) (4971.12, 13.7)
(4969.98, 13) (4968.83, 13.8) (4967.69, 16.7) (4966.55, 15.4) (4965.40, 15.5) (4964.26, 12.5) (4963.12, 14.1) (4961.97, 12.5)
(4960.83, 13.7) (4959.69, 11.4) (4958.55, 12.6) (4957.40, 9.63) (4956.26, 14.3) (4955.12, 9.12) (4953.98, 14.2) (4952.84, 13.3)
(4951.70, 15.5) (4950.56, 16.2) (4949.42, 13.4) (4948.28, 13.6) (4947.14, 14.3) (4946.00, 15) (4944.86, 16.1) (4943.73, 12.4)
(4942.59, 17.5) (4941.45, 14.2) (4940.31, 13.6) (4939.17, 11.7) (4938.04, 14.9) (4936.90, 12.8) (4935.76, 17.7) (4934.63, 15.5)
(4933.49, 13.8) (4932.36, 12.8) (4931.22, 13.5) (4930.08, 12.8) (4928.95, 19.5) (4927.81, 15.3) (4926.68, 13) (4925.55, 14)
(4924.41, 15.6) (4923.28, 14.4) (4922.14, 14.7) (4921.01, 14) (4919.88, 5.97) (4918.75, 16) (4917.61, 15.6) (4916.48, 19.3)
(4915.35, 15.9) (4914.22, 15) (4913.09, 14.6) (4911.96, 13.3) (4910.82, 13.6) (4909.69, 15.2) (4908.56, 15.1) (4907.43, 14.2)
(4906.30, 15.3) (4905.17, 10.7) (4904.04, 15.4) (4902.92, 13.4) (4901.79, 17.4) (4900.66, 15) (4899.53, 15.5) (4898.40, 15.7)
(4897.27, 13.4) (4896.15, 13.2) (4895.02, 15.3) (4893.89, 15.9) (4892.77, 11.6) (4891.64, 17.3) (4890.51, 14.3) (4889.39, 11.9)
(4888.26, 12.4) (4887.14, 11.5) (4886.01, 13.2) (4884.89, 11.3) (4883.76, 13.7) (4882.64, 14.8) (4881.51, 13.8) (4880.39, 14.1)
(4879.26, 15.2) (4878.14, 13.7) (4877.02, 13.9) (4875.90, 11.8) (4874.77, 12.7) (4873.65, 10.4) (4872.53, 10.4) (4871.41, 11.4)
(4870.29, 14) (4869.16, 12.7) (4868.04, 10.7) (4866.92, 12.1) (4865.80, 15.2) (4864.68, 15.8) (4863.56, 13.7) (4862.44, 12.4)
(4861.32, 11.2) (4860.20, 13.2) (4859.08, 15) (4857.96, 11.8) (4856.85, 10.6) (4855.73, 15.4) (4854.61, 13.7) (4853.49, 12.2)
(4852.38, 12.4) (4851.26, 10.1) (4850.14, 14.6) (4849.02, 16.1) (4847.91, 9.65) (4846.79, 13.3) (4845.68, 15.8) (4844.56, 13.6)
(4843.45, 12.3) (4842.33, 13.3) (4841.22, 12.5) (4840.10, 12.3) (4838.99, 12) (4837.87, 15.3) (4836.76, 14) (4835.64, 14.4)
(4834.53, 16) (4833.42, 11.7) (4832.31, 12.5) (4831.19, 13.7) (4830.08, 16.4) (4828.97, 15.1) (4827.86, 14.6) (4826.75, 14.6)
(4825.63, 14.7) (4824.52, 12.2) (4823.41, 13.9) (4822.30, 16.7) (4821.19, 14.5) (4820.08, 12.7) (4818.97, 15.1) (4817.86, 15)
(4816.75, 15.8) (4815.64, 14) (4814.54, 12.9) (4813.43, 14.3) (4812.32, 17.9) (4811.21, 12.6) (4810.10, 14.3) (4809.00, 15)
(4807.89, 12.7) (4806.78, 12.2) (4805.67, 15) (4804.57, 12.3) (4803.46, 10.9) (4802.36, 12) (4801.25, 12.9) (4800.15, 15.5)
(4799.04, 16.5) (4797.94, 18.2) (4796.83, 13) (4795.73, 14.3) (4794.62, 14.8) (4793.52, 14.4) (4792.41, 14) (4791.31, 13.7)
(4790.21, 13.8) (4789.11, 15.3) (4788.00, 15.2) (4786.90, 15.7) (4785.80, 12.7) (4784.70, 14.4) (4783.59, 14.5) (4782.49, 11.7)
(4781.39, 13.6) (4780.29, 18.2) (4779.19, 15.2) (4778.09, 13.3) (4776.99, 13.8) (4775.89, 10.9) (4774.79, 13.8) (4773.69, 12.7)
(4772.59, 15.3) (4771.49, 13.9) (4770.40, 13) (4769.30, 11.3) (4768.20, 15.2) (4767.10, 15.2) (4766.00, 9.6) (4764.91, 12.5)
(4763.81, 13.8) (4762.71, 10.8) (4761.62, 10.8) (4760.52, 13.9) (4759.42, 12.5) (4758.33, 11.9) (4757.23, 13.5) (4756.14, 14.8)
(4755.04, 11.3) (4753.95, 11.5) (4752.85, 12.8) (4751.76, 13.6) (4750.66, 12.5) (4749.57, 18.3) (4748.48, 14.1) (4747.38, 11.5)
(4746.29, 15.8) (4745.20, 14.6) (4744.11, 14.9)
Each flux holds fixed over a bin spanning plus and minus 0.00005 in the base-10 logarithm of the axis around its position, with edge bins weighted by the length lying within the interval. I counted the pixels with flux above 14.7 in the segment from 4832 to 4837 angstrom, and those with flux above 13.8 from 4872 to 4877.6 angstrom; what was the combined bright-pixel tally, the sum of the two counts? 2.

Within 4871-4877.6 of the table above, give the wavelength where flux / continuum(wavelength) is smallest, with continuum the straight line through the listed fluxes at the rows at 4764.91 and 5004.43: 4872.53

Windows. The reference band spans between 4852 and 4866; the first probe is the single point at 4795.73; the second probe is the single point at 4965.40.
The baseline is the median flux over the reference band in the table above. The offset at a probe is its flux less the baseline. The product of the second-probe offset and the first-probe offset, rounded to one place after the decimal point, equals 2.5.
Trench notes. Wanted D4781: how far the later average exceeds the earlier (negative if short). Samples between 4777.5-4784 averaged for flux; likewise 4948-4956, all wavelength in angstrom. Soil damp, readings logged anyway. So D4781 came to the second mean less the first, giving -0.8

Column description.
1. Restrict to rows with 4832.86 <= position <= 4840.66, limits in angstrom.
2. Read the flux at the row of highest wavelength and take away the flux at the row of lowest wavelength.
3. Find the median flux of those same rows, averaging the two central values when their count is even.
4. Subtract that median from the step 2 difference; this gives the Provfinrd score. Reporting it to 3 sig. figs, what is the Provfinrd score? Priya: -13.4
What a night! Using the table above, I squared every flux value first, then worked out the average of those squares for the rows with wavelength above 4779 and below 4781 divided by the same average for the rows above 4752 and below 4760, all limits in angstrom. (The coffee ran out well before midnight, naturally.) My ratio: 1.75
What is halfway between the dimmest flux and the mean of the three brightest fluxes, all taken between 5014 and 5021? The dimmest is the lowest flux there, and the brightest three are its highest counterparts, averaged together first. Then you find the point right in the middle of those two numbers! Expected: 12.9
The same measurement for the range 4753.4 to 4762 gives 12.4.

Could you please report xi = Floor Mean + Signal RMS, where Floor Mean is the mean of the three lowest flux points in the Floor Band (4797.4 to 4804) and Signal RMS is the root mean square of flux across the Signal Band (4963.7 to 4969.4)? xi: 26.8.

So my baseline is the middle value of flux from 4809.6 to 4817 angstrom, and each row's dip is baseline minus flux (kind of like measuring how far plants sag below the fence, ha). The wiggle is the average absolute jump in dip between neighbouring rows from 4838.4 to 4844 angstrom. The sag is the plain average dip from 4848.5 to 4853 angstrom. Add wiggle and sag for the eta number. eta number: 1.6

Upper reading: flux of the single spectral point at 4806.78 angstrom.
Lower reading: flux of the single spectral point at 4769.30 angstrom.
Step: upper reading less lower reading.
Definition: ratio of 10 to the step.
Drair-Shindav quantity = 11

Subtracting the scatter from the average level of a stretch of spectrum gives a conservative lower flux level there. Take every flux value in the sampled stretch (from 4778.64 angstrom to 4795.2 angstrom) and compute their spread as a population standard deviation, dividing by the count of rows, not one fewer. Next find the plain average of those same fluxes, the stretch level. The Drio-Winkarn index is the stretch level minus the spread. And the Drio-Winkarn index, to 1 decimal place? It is 13.1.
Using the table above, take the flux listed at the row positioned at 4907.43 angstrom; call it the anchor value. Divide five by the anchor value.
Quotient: 0.35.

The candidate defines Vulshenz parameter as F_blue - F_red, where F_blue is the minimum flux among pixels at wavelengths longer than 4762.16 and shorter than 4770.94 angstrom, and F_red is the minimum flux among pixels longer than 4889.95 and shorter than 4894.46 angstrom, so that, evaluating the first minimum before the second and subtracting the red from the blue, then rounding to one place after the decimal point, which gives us -2.0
